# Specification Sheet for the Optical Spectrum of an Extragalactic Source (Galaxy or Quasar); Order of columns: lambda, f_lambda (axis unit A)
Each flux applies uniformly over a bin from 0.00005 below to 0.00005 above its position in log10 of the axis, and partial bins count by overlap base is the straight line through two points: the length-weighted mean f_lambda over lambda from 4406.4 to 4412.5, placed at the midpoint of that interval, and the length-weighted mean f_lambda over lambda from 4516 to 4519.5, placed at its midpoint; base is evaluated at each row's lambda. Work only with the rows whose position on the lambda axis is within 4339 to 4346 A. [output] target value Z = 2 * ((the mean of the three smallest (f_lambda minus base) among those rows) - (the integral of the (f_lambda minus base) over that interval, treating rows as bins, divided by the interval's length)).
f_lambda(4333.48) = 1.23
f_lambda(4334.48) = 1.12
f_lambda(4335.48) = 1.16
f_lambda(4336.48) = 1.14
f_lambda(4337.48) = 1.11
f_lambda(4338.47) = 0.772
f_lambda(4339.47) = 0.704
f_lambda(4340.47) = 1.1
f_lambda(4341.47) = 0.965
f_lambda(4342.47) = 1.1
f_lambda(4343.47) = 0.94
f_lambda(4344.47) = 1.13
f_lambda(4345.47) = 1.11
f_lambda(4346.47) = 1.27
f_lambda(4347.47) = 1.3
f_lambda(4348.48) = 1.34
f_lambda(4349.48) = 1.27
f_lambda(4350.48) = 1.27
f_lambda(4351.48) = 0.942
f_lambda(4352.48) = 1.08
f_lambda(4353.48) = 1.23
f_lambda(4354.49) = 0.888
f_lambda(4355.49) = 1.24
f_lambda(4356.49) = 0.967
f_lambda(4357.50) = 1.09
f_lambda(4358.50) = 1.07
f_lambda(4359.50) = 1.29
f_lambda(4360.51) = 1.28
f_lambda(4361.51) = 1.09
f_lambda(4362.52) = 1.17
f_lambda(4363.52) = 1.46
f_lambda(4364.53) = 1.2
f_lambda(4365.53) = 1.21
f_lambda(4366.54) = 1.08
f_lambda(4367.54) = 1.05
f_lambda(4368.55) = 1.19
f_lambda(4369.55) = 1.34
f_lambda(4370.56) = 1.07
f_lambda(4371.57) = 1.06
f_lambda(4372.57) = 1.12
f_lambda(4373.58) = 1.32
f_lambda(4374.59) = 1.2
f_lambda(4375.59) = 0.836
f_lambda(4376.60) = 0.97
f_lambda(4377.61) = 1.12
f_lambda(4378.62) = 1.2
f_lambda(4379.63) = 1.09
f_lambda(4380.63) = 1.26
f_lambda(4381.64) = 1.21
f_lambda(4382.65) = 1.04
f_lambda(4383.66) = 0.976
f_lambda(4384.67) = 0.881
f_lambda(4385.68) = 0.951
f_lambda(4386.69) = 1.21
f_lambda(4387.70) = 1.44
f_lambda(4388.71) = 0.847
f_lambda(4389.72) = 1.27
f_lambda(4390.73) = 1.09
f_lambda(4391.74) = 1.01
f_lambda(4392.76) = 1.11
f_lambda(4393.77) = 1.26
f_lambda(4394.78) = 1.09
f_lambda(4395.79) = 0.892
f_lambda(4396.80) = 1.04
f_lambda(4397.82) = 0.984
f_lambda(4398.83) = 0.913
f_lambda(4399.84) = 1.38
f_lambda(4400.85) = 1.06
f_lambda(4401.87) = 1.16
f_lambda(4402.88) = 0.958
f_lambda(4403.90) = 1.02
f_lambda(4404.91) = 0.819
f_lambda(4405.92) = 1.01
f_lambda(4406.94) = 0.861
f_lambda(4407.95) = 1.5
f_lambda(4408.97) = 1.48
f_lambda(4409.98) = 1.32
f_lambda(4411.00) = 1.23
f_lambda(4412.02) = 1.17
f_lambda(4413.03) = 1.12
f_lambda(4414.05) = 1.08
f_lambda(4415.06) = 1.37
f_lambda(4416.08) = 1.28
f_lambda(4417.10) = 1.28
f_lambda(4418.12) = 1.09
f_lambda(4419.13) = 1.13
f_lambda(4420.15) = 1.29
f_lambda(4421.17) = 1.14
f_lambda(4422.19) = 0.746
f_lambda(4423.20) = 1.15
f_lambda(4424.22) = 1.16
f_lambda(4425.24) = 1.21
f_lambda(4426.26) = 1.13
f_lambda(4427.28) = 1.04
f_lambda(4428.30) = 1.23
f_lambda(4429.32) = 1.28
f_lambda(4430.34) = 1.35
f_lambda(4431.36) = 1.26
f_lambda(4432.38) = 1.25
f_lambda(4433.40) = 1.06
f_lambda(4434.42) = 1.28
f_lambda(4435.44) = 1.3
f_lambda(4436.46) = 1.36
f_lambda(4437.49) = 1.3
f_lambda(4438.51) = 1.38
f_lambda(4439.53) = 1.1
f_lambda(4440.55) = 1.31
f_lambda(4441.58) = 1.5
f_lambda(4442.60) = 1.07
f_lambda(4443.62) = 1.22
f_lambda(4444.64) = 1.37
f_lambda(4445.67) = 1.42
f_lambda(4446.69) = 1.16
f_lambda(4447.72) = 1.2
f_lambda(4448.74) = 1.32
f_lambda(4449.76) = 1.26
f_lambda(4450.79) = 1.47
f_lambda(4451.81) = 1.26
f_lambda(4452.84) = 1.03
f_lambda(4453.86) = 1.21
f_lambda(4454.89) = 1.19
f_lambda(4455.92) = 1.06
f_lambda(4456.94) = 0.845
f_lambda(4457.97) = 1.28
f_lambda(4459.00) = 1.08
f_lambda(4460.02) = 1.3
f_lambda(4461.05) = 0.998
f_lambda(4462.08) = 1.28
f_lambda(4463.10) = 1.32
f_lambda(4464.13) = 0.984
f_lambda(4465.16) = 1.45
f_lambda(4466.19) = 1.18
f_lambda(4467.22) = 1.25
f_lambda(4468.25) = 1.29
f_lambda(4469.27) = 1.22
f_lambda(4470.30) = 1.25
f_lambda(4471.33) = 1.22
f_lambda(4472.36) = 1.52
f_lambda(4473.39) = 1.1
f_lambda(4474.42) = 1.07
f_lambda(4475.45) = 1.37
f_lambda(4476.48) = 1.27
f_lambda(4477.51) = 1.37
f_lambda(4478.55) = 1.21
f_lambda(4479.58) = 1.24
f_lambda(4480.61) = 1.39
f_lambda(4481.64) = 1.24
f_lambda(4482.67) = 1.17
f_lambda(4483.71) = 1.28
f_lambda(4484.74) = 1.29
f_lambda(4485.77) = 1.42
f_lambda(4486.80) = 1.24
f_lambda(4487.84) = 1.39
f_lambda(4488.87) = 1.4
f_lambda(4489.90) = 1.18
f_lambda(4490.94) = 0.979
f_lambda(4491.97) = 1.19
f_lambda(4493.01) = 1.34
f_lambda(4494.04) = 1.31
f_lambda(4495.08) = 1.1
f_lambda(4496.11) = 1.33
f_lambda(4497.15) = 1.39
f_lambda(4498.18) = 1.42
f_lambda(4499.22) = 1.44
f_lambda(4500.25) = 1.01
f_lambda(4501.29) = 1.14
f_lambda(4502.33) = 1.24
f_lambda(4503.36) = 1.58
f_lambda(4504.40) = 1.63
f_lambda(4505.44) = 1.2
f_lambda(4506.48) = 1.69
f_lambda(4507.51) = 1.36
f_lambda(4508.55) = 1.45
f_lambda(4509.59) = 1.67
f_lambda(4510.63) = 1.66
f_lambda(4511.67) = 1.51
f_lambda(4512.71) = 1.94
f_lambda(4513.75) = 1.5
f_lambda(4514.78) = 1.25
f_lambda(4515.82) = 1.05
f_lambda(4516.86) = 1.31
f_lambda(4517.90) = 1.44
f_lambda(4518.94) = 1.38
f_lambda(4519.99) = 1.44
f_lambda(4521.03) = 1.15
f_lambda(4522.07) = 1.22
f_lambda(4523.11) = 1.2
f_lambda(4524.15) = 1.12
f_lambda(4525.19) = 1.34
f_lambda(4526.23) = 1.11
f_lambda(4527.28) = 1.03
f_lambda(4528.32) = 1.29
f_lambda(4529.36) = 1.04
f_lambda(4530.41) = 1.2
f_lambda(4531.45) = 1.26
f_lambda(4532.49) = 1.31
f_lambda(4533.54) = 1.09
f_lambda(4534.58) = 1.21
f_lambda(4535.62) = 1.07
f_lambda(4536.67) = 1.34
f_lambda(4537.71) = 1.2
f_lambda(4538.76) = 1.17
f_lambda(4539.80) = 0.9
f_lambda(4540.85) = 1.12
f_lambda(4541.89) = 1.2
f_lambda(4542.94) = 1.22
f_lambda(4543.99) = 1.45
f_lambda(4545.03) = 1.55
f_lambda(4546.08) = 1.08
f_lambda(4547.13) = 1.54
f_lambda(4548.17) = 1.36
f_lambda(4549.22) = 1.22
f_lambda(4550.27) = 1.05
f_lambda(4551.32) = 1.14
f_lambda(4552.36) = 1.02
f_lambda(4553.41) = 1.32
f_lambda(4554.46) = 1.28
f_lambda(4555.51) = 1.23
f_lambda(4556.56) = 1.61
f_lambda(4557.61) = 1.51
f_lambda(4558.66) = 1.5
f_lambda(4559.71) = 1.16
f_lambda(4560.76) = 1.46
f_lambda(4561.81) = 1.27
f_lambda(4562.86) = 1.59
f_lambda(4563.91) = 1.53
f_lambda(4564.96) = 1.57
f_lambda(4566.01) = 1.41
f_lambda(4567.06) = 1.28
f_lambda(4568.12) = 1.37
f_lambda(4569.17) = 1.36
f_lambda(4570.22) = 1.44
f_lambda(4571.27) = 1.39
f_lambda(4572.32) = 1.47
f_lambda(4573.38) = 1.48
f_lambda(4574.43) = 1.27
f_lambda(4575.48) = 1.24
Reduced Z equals -0.28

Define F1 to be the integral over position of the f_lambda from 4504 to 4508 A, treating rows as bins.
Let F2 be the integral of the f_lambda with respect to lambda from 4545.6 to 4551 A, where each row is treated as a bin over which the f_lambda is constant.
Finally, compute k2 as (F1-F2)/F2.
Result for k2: -0.13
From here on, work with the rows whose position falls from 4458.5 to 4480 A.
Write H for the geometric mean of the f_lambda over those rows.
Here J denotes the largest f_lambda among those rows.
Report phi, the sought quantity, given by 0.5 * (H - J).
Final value -0.15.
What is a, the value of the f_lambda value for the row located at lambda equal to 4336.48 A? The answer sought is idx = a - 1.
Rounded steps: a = 1.14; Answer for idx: 0.14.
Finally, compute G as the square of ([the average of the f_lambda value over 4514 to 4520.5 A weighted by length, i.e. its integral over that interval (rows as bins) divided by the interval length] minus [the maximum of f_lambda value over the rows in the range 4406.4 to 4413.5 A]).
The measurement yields 0.033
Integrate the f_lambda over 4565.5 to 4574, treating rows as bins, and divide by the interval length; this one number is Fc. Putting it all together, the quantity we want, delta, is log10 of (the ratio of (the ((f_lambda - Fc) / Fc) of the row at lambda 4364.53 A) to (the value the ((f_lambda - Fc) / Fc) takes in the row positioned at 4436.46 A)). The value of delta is 0.7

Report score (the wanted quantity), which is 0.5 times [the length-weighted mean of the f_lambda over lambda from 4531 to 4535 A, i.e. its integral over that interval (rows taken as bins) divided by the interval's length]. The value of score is 0.61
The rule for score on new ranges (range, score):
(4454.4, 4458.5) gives 0.55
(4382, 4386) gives 0.49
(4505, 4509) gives 0.72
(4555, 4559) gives 0.73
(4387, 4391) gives 0.58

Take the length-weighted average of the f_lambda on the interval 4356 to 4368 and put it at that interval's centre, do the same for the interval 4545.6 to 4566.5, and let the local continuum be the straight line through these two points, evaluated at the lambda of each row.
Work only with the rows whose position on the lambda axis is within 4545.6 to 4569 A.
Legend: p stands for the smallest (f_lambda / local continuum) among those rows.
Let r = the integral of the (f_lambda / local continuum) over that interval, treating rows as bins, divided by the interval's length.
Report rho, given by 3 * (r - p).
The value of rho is 0.71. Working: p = 0.76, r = 1.00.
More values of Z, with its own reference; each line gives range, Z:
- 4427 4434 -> -0.21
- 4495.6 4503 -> -0.32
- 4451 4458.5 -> -0.32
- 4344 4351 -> -0.14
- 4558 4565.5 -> -0.29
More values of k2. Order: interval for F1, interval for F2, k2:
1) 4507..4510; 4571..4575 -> -0.21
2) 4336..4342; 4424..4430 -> -0.18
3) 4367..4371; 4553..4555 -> 0.80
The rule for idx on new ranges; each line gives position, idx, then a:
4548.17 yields 0.36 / 1.36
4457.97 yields 0.28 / 1.28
